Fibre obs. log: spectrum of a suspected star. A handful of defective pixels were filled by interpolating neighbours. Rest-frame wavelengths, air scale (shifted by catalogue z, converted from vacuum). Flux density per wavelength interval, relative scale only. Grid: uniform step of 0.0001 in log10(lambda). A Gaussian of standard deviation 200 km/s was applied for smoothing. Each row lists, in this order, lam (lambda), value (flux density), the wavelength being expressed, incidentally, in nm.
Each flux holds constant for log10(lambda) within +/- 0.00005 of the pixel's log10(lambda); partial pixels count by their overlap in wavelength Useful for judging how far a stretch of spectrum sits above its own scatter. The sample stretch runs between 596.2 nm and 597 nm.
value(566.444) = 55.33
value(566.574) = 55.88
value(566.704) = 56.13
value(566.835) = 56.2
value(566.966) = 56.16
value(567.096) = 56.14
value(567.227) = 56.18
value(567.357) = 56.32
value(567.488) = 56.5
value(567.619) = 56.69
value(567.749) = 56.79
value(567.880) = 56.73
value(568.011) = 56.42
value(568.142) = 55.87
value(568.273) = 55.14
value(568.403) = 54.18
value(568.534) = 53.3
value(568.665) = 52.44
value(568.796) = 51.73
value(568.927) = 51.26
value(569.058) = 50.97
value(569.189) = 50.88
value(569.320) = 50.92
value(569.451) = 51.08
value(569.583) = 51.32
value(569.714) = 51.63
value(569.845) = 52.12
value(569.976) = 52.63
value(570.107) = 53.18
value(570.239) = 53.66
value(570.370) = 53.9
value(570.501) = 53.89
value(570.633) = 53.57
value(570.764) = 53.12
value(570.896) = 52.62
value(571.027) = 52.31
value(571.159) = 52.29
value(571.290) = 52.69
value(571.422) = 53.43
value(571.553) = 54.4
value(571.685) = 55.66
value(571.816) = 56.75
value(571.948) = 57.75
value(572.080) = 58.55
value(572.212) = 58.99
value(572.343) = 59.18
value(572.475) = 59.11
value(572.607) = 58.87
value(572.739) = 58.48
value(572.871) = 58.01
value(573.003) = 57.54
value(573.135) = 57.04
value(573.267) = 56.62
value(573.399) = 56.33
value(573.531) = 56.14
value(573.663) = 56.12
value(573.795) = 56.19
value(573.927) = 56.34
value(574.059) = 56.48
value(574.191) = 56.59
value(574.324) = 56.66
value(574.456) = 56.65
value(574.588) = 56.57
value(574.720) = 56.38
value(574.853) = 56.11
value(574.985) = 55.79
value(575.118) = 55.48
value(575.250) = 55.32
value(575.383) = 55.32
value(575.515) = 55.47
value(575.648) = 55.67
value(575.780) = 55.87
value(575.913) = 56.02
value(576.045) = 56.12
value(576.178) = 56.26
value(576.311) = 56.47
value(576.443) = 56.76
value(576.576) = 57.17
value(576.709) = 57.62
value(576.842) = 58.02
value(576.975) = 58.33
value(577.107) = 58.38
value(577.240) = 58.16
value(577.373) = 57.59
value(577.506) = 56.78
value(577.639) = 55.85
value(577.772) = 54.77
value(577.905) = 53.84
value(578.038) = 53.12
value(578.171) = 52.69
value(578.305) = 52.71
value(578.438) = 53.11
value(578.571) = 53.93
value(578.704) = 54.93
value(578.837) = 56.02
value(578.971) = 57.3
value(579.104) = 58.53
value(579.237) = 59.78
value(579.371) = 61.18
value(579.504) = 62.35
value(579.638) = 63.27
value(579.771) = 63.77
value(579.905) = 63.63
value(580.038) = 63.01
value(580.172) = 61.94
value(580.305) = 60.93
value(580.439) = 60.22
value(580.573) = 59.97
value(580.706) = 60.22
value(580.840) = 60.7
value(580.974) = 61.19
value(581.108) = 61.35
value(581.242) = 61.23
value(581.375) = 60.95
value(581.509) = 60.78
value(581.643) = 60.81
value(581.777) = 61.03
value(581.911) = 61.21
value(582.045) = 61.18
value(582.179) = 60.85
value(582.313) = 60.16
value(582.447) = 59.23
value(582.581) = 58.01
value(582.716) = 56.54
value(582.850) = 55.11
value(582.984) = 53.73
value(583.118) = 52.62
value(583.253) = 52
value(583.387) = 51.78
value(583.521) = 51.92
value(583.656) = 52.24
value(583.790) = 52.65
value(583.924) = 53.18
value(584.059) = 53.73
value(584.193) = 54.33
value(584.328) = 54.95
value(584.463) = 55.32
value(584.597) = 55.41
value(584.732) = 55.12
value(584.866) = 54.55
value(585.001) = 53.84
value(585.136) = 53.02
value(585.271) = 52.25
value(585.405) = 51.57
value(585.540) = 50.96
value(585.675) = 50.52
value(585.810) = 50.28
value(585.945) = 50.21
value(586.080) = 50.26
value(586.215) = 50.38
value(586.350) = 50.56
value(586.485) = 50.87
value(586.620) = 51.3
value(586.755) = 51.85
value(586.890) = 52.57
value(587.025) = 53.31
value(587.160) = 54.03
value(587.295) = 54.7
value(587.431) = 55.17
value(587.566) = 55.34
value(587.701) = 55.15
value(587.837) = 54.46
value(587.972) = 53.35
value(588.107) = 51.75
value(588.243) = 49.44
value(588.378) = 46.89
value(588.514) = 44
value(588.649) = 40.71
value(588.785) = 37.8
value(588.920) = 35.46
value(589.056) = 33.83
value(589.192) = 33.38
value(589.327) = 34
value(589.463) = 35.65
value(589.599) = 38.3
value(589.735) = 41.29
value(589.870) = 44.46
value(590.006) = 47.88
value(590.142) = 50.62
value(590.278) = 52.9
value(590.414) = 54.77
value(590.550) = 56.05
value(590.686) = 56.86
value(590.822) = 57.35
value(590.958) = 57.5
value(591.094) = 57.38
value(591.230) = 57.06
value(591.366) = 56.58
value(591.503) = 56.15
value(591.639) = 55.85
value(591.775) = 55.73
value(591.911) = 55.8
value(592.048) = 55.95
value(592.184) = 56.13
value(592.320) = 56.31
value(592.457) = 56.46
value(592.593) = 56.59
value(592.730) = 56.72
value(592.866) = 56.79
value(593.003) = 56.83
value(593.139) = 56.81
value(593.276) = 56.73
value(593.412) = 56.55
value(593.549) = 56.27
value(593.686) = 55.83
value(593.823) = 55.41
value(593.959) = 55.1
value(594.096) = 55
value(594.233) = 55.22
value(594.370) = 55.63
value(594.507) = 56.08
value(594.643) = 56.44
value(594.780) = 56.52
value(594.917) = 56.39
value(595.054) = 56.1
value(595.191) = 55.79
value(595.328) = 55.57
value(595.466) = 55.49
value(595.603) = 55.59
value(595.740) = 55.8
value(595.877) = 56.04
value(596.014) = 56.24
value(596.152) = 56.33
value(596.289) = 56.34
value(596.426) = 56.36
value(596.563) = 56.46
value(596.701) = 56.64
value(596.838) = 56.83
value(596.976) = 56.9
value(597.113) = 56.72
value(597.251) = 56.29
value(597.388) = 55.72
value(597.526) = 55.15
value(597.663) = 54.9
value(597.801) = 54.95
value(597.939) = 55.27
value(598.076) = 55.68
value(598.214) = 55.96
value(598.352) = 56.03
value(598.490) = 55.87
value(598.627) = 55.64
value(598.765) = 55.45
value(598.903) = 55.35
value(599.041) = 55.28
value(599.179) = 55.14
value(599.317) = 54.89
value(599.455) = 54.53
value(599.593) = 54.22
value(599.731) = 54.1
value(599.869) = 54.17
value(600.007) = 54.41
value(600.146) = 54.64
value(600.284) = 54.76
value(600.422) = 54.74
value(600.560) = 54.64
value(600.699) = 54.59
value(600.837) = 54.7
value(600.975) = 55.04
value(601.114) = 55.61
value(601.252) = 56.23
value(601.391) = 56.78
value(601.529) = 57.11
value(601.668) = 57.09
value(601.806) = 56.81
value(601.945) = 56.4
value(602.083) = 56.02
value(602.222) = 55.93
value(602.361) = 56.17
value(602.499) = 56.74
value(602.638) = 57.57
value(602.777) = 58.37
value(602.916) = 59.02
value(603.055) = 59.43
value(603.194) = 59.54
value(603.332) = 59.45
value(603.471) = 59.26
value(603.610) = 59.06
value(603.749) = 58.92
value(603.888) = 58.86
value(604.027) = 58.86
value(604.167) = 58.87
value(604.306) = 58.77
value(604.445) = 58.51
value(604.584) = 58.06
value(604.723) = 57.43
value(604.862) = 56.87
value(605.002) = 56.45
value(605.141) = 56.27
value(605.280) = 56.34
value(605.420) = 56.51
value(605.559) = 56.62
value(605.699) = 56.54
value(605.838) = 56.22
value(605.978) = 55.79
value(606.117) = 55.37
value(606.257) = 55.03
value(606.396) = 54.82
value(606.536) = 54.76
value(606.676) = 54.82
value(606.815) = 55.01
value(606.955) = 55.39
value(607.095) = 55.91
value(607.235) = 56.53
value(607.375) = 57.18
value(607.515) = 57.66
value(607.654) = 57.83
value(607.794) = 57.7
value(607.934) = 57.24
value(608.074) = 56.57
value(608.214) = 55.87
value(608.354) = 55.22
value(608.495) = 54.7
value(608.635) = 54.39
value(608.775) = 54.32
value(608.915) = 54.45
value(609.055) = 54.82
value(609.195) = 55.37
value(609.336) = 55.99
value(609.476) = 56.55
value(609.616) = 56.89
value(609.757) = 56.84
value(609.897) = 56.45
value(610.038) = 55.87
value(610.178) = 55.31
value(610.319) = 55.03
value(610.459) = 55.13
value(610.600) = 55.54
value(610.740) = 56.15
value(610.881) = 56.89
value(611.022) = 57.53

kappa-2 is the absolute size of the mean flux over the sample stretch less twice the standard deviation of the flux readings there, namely 56.1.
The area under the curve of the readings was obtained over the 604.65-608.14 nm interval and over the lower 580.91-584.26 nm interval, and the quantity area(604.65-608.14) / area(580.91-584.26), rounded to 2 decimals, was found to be 1.03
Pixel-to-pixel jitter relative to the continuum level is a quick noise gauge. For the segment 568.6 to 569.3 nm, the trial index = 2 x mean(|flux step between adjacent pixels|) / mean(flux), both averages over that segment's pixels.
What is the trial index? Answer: 0.015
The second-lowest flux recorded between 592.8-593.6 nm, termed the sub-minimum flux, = 56.55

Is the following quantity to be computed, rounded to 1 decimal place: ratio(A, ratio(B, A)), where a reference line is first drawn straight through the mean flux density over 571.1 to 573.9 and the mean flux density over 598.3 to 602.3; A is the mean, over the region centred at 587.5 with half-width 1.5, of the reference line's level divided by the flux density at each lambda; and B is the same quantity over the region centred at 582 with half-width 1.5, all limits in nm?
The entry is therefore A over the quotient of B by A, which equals 1.3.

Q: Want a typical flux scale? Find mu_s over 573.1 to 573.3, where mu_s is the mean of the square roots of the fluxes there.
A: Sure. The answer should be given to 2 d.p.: 7.54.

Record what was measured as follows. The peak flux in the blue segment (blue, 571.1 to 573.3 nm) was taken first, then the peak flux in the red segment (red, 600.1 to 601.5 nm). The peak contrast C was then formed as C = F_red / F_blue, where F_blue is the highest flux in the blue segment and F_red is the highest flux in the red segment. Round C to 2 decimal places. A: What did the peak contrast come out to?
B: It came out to 0.96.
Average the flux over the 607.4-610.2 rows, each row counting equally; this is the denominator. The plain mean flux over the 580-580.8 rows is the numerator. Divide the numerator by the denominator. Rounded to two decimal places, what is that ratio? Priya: 1.09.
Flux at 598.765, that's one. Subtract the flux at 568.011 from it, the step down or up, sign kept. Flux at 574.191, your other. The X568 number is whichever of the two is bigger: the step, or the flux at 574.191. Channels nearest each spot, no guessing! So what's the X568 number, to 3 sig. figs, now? 56.6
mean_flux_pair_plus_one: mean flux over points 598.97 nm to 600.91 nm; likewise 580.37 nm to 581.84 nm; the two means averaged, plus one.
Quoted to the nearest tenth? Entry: 58.7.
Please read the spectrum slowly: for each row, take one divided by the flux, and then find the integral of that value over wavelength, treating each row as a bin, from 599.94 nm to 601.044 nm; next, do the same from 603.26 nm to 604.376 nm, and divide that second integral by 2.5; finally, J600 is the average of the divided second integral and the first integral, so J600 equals 0.0139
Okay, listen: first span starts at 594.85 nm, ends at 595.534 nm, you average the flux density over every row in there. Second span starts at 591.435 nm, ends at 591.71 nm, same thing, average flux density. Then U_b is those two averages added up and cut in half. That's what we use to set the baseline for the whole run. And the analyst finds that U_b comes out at 55.9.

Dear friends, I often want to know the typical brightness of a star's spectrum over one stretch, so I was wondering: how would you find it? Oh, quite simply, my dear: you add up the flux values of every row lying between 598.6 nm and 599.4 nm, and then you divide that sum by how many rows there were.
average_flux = 55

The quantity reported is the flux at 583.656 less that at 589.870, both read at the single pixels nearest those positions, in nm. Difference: 7.8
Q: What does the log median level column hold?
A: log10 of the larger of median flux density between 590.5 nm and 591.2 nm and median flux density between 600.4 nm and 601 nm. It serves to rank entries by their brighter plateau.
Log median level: 1.76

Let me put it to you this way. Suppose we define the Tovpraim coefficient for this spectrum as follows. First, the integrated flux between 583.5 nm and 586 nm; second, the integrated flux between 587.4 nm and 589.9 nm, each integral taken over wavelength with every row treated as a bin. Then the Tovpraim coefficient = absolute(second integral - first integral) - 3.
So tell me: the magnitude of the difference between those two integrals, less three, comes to 19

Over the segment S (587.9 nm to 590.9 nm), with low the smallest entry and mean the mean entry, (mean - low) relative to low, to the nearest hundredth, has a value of 0.36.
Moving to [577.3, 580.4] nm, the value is 0.10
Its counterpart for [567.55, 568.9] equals 0.06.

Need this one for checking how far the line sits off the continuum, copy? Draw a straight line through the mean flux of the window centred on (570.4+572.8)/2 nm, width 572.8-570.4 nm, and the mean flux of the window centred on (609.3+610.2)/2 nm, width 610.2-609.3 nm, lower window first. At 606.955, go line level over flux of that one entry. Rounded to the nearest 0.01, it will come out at 1.02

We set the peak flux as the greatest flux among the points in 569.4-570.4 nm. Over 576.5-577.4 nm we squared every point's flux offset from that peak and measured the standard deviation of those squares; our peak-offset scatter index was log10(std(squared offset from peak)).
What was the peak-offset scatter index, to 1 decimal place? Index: 0.5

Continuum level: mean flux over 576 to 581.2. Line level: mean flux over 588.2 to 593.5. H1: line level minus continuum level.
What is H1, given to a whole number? -8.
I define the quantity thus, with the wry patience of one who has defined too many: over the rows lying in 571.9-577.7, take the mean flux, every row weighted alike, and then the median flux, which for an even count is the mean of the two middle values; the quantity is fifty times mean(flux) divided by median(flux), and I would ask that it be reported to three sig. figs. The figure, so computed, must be 50.3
